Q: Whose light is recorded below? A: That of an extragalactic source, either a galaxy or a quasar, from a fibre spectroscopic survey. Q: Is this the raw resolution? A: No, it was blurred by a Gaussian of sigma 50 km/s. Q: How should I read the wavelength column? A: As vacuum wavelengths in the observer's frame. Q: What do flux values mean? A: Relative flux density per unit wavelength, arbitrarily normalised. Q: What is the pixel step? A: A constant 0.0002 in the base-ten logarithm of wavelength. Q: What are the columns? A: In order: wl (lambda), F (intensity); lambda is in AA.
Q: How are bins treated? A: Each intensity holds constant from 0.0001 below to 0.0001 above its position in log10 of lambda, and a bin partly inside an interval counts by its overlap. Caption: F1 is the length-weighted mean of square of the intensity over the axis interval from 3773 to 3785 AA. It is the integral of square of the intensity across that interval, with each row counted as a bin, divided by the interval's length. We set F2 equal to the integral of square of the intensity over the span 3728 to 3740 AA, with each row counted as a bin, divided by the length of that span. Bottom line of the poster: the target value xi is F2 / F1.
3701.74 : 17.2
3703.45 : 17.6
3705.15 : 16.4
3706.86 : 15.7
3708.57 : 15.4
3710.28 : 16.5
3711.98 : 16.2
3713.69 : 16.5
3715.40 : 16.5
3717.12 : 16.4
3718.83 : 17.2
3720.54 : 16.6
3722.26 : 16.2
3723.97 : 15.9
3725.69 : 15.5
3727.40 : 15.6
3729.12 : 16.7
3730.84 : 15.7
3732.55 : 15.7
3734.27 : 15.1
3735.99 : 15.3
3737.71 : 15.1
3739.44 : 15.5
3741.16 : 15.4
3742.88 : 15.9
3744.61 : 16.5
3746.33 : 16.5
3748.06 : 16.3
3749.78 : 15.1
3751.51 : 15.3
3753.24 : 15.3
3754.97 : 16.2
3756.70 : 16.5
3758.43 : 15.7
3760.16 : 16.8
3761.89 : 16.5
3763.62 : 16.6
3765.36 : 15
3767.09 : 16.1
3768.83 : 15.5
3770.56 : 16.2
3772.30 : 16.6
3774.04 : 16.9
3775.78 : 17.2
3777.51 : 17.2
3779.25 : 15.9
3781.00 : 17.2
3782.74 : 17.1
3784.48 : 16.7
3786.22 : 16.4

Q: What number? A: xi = 0.85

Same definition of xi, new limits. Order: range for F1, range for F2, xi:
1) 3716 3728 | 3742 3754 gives 0.95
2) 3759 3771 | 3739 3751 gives 0.97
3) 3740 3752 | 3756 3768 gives 1.04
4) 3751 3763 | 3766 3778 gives 1.05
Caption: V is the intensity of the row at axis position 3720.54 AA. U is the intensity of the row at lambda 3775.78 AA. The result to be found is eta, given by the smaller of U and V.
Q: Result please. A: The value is 16.6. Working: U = 17.2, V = 16.6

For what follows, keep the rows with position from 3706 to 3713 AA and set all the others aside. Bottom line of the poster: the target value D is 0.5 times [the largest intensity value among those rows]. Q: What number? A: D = 8.25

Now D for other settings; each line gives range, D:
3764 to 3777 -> 8.60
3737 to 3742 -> 7.75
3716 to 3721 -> 8.60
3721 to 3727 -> 8.10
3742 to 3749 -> 8.25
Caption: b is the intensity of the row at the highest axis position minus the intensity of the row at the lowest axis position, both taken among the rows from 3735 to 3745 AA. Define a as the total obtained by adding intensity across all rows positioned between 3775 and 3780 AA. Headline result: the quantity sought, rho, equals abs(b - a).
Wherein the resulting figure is 49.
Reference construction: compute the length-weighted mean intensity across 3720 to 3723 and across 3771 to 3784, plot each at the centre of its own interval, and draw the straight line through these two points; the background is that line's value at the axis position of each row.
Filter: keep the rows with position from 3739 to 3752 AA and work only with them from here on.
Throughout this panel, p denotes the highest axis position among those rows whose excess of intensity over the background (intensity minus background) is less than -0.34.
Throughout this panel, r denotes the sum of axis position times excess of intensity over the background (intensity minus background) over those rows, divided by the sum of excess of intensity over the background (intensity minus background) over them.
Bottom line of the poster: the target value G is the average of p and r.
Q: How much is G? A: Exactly 3748.7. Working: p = 3751.51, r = 3745.9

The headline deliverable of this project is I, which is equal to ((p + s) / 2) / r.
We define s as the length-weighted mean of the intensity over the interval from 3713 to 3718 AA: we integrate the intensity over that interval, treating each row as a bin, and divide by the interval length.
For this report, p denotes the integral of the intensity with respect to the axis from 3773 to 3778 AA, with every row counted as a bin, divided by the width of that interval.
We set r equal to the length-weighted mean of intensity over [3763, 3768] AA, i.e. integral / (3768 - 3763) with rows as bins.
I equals 1.06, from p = 17.1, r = 15.8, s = 16.5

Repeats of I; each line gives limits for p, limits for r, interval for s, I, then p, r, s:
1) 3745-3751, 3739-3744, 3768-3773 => 1.02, 16.0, 15.7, 16.1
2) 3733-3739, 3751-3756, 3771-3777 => 1.03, 15.2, 15.6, 16.9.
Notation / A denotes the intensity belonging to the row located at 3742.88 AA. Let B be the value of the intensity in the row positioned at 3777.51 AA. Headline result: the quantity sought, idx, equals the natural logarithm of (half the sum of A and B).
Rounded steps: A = 15.9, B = 17.2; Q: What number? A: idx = 2.81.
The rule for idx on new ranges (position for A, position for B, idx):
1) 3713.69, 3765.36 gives 2.76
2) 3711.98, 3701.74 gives 2.82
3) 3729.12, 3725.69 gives 2.78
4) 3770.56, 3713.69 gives 2.79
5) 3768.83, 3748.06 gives 2.77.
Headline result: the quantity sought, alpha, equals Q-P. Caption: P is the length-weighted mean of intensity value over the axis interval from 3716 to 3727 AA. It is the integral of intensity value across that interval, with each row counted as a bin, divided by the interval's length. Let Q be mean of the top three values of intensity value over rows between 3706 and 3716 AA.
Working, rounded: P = 16.3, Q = 16.5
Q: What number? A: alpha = 0.2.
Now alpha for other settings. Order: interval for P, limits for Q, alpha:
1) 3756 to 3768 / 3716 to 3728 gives 0.6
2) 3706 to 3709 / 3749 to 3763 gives 1.1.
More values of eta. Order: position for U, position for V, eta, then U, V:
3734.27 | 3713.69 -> 15.1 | 15.1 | 16.5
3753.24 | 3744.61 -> 15.3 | 15.3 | 16.5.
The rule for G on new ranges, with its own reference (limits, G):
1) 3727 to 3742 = 3738.5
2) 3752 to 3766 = 3762.4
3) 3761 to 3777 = 3768.5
